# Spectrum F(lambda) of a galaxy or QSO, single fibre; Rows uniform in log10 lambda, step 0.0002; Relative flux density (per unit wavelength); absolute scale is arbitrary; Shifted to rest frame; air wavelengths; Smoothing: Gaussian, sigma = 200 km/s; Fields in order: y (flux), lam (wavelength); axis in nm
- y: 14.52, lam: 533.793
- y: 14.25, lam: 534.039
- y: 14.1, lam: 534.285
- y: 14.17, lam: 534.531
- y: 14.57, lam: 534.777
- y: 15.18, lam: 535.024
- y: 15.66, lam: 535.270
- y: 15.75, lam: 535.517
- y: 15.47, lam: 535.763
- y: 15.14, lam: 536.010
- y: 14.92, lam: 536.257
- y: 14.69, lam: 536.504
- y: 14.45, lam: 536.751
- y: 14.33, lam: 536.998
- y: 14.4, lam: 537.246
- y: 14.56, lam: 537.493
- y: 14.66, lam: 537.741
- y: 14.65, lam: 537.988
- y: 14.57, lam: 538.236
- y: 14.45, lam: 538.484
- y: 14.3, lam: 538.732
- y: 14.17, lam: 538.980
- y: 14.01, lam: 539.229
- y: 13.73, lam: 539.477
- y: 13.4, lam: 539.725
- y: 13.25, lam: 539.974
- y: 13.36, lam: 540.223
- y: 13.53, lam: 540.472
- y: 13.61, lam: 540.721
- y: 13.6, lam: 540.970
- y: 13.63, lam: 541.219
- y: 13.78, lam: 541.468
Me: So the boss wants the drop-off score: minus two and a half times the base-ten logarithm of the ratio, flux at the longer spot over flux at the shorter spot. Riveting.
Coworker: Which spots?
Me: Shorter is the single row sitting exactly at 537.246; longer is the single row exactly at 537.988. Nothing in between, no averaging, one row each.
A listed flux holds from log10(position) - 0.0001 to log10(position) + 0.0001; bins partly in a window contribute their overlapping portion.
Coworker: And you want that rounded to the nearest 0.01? -0.02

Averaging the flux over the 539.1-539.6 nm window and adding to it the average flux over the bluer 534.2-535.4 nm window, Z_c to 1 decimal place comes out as 28.6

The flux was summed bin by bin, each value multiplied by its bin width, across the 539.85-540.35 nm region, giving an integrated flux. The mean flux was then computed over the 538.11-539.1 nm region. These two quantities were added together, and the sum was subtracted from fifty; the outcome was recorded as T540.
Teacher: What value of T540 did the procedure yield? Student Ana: 29.0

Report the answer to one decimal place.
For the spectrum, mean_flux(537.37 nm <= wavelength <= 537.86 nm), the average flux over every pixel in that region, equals 14.6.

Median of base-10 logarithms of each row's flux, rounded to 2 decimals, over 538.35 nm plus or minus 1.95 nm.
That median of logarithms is 1.16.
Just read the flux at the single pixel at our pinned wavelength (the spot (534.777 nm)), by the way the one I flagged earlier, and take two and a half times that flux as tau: 36.4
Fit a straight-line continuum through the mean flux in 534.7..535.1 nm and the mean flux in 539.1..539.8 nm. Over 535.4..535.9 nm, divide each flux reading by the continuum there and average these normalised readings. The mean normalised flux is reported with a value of 1.06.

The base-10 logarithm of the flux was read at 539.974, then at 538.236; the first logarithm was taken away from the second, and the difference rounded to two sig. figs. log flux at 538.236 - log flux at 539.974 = 0.041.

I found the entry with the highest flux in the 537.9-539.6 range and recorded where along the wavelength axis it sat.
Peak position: 537.988 nm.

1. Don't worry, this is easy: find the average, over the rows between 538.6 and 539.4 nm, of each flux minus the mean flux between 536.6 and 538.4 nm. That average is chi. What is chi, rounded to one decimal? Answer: -0.4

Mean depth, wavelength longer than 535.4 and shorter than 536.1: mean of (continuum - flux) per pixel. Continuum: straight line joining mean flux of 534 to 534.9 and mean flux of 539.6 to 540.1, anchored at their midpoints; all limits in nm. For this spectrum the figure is -1.4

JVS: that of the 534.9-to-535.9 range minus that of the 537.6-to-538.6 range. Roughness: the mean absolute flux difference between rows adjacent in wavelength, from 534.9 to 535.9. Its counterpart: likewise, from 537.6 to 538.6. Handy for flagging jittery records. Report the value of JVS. 0.21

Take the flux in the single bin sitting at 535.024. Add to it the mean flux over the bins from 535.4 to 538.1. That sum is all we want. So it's 30.0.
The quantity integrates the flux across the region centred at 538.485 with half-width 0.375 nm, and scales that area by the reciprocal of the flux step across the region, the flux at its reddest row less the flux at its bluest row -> -40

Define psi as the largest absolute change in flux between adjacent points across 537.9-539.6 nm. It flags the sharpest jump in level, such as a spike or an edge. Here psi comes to 0.28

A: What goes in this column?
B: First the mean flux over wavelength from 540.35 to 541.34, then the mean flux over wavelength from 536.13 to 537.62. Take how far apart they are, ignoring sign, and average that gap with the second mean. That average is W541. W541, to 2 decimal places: 7.76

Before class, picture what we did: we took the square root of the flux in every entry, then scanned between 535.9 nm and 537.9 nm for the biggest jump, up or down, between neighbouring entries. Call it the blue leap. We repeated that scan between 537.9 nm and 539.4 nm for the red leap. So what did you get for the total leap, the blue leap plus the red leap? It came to 0.053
